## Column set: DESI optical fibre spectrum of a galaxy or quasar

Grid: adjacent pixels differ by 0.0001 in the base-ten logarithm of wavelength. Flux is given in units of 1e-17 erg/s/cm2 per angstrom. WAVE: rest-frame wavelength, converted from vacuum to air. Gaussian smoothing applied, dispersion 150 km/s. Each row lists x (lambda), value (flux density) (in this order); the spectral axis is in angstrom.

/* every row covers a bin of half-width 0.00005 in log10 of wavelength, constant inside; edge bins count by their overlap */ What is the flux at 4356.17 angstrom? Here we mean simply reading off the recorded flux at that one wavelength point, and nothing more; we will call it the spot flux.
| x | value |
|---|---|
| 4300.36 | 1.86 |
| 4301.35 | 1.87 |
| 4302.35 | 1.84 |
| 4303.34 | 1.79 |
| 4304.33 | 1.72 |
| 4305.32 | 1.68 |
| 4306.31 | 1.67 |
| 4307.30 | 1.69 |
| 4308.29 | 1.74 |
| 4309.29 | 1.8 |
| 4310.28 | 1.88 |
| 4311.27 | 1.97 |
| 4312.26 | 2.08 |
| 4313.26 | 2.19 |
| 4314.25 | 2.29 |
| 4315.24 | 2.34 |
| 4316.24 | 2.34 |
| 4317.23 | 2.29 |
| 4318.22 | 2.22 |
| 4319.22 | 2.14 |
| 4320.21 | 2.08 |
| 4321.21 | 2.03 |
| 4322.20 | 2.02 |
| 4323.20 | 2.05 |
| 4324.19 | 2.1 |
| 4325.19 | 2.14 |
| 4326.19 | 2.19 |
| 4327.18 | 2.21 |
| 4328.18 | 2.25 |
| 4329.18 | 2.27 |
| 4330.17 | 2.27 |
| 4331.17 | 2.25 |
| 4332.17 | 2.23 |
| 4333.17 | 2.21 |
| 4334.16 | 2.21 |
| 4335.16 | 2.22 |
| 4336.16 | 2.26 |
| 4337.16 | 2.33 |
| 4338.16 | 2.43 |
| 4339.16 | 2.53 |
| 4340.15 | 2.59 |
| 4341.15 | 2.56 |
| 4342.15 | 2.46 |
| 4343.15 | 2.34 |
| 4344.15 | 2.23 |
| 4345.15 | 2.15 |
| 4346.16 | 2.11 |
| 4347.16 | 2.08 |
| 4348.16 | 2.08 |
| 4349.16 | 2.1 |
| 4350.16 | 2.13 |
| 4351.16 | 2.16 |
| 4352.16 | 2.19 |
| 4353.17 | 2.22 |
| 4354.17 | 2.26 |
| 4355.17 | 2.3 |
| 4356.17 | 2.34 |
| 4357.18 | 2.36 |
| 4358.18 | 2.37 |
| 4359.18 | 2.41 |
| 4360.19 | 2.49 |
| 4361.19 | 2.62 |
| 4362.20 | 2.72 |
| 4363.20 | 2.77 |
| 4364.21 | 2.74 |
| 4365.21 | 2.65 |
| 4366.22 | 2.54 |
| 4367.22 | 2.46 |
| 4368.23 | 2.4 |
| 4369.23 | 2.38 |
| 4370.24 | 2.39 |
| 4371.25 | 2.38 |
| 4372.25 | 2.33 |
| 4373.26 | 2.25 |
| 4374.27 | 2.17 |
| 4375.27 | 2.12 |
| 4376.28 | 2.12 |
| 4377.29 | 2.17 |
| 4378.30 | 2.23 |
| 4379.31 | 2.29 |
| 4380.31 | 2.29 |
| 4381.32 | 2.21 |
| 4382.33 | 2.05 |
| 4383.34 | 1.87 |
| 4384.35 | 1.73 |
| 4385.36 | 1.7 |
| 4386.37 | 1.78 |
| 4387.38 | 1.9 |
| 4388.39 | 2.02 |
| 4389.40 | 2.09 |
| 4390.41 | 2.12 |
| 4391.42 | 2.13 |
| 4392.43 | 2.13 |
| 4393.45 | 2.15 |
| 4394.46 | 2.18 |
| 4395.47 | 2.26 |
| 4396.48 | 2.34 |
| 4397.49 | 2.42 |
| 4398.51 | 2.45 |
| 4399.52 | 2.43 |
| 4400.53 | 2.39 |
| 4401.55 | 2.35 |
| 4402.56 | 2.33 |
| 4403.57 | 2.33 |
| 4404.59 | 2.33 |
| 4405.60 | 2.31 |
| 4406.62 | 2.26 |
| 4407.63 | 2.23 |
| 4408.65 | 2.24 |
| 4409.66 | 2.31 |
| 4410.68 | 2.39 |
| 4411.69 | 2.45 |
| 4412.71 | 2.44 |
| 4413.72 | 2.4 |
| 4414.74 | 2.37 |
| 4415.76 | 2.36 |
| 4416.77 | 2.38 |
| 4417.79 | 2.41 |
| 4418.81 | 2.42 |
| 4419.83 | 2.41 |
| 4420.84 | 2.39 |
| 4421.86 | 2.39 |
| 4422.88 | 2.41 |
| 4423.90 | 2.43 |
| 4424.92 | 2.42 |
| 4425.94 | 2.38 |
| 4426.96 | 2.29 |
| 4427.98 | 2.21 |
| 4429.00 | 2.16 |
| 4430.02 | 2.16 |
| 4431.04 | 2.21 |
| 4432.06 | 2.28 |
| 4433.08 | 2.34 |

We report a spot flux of 2.34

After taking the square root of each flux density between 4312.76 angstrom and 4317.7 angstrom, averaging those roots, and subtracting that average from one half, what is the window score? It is -1.01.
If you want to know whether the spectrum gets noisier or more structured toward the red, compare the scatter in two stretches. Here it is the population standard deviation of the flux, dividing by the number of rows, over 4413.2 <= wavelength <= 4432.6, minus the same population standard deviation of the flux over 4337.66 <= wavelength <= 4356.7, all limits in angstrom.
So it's -0.07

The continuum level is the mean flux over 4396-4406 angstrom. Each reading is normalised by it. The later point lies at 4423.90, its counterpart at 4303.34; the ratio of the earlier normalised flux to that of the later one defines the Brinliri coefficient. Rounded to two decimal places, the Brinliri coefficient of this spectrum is 0.74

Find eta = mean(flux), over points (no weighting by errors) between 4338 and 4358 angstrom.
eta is 2.28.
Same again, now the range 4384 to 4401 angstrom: 2.13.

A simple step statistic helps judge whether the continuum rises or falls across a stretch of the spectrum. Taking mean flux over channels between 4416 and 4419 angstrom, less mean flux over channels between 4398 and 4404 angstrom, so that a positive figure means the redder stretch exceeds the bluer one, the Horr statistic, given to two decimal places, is 0.02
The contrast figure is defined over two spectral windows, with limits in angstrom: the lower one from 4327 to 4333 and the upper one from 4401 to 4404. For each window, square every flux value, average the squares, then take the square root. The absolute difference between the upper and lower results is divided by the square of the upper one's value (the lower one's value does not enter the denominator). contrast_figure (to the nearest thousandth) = 0.016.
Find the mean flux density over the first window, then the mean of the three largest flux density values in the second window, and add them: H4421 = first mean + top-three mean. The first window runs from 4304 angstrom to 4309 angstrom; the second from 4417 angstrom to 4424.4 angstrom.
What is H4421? 4.12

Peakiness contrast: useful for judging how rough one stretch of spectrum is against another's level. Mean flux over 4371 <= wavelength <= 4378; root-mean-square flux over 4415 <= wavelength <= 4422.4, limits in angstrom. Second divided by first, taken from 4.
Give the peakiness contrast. 2.92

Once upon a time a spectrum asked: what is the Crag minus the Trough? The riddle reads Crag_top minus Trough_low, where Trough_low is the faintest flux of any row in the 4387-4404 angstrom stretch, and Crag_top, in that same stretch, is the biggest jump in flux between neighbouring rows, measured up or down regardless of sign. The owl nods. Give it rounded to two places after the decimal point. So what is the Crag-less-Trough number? -1.78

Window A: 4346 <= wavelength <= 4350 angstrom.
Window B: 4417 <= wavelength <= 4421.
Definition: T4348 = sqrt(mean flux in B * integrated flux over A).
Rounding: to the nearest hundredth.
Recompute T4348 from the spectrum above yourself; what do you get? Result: 4.49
